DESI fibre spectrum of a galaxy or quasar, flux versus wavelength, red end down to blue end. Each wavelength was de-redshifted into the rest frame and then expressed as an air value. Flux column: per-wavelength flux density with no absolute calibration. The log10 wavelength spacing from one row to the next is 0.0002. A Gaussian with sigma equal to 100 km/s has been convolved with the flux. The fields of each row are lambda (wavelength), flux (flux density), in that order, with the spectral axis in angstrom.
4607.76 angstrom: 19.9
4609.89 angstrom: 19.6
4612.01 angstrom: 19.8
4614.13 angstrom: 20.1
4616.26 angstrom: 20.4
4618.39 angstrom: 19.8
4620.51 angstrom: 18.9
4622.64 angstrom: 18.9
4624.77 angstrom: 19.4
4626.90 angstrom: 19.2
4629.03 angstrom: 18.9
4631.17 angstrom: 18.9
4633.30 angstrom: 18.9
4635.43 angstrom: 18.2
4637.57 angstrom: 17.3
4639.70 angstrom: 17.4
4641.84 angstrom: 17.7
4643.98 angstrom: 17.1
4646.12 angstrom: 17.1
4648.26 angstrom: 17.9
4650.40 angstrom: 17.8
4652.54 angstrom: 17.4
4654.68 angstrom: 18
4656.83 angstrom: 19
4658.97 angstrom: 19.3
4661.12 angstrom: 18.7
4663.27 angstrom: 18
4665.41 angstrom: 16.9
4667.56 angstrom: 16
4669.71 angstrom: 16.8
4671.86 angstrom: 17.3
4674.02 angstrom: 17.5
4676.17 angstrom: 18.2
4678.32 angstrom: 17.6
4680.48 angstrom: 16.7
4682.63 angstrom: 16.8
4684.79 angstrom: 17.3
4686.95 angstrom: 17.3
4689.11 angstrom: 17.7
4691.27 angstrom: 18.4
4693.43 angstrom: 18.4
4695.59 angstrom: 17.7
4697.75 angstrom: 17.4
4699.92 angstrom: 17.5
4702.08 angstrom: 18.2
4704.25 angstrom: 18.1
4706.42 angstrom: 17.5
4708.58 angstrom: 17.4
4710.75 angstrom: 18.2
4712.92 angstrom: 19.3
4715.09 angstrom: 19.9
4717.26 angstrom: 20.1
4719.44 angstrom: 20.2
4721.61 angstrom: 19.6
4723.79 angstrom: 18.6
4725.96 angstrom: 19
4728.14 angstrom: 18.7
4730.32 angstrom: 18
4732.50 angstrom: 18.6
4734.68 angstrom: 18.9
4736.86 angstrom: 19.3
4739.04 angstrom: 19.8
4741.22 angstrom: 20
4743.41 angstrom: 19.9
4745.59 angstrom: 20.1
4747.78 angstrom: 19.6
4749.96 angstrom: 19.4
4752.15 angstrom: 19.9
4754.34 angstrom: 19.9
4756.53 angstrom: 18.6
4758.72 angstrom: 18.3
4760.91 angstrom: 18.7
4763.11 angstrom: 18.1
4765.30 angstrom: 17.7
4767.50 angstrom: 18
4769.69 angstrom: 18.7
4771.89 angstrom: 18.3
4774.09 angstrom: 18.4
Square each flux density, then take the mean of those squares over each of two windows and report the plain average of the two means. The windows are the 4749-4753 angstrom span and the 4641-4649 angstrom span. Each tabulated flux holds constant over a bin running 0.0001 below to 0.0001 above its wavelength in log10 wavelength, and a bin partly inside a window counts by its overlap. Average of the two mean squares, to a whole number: 345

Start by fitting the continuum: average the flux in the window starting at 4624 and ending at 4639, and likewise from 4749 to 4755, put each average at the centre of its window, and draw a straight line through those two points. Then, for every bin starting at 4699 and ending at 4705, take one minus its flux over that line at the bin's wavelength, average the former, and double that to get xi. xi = 0.14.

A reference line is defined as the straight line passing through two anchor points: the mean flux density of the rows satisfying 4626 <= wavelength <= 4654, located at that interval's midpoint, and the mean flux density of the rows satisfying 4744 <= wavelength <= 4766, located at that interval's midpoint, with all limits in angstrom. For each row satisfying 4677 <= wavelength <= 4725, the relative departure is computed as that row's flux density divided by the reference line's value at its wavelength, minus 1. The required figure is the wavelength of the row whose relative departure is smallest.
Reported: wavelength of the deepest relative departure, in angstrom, 4680.48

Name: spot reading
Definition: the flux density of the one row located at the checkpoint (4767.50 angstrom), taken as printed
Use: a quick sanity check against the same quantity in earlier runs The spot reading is 18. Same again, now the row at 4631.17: 18.9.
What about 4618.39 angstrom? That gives 19.8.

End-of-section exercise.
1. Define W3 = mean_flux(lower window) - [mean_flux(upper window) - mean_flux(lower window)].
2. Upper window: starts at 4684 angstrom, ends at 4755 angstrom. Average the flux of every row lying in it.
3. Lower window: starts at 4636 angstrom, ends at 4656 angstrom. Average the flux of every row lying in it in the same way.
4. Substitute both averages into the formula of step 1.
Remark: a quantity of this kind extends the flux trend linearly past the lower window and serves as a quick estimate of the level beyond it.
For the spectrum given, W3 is 16.3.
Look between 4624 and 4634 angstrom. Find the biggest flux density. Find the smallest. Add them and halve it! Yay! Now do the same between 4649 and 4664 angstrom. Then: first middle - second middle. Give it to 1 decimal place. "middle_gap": 0.8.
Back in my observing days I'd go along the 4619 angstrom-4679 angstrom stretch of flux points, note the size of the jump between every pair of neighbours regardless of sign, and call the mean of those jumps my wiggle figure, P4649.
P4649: 0.48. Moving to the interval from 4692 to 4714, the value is 0.50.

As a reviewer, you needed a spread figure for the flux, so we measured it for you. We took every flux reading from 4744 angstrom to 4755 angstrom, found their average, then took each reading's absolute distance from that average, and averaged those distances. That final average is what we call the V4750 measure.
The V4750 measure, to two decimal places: 0.22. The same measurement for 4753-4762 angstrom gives 0.51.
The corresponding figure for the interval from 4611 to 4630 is 0.48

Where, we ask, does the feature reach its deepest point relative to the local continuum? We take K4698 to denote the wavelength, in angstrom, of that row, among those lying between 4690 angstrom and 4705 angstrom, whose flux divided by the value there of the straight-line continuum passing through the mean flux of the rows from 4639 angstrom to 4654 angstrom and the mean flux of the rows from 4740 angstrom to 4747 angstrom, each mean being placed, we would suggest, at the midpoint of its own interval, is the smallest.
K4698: 4697.75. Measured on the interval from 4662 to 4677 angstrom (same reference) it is 4667.56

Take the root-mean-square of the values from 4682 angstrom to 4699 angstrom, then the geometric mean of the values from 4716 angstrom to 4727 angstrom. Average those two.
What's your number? 18.6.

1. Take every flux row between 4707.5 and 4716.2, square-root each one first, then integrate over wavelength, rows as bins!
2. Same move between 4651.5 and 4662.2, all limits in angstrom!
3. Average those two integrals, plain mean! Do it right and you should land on 42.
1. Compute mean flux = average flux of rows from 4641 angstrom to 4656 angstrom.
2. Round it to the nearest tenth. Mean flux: 17.6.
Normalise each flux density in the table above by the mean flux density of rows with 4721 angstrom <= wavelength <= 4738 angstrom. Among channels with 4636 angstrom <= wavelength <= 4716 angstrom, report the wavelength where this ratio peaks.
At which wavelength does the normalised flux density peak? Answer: 4715.09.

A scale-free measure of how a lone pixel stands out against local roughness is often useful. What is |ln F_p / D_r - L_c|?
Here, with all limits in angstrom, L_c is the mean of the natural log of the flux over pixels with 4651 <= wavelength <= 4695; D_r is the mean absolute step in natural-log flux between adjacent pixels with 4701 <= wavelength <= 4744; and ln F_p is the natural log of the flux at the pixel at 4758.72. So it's 117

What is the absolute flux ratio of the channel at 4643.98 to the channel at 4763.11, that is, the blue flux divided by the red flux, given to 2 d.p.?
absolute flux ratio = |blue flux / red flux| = 0.94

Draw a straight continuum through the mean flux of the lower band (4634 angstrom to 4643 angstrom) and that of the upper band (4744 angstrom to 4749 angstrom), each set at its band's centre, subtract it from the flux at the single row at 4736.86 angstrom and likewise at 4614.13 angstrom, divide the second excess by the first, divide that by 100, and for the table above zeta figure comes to -0.08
